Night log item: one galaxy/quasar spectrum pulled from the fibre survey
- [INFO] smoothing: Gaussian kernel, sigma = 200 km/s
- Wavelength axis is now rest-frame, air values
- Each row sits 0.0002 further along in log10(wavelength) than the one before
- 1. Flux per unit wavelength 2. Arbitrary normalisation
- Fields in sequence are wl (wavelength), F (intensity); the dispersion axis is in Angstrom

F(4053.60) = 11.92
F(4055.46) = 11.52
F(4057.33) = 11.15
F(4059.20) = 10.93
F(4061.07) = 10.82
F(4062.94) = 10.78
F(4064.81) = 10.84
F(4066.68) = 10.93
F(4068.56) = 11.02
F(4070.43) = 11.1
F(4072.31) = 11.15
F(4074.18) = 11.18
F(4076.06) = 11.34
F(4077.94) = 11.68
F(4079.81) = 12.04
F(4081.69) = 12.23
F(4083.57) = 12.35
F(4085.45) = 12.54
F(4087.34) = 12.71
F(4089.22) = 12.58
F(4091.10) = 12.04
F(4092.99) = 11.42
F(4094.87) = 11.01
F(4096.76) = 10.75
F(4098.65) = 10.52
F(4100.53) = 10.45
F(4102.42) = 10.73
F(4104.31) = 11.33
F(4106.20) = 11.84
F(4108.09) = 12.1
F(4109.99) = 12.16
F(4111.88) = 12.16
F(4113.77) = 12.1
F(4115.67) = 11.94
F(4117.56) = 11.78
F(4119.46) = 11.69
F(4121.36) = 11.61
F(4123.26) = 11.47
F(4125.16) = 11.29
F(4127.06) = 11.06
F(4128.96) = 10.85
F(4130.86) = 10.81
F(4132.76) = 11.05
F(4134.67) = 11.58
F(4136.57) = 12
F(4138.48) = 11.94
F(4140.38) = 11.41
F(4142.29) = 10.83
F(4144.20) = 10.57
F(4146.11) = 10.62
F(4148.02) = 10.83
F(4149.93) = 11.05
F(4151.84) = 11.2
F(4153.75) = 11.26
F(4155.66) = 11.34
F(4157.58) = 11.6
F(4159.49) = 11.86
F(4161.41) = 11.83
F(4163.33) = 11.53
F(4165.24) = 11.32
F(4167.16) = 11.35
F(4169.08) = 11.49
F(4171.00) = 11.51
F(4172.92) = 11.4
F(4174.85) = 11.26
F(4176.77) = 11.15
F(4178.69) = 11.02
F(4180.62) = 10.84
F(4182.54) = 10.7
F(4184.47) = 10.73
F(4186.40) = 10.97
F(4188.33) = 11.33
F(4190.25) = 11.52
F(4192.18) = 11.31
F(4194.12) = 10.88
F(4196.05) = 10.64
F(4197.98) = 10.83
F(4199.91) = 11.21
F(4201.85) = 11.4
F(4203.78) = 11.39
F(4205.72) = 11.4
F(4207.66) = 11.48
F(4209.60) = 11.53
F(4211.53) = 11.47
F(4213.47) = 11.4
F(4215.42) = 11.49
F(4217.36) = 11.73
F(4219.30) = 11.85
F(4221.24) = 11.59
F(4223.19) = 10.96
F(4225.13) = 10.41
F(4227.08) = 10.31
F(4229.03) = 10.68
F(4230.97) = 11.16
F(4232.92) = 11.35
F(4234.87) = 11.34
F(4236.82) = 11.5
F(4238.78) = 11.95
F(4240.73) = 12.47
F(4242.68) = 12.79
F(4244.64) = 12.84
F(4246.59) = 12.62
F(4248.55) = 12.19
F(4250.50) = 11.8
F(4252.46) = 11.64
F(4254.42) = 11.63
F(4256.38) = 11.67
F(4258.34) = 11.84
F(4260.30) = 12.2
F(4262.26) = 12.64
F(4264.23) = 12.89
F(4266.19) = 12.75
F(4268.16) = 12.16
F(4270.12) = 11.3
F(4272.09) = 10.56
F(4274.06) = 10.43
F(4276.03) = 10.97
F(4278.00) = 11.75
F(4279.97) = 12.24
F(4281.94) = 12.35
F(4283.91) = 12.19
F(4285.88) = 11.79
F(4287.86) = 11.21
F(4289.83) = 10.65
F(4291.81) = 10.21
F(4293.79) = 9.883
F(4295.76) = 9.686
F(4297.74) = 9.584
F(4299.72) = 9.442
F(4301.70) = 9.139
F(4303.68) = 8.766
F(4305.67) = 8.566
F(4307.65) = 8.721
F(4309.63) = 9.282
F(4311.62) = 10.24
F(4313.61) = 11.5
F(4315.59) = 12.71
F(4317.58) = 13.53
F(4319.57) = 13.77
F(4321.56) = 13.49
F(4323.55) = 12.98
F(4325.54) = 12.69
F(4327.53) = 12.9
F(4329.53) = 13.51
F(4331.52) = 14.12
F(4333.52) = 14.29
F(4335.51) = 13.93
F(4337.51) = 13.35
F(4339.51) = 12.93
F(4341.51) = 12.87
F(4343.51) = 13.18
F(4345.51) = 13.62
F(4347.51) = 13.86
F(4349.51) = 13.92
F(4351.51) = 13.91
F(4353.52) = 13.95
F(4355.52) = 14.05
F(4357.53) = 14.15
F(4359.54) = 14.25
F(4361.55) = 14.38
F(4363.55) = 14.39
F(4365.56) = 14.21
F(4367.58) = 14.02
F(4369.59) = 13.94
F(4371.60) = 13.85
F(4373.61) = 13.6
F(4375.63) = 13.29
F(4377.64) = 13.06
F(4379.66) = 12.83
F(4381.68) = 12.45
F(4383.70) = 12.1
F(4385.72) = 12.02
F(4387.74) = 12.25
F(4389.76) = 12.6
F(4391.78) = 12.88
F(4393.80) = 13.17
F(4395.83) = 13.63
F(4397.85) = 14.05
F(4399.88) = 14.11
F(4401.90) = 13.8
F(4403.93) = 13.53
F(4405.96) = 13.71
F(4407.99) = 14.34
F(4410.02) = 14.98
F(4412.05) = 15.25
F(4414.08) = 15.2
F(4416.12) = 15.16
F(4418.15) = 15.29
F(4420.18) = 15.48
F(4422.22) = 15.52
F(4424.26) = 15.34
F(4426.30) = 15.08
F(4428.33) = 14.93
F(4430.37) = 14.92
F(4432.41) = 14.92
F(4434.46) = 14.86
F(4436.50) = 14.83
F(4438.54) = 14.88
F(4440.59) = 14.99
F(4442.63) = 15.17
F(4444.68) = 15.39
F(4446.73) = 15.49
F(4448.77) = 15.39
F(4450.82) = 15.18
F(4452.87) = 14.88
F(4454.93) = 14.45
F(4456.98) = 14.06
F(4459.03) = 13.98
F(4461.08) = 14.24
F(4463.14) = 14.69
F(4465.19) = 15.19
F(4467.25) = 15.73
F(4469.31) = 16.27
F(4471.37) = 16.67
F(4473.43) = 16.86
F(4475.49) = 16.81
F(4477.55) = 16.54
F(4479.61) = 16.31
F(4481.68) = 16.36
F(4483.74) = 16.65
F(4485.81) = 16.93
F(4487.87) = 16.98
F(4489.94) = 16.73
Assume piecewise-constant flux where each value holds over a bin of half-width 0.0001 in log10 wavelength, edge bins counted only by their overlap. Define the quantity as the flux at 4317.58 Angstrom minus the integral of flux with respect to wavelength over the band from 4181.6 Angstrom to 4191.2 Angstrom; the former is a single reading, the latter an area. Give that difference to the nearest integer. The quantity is -93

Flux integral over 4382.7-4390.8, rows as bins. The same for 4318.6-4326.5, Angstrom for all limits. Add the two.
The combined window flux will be 204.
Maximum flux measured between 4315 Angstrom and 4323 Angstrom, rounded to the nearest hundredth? 13.77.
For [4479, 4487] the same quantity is 16.93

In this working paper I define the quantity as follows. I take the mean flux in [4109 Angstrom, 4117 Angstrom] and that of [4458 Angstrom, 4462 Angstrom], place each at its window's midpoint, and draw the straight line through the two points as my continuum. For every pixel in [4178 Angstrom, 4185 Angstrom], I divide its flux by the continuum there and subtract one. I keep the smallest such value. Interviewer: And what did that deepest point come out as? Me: -0.14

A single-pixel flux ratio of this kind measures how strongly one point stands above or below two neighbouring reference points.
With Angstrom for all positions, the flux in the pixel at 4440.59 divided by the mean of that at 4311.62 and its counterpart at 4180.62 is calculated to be 1.42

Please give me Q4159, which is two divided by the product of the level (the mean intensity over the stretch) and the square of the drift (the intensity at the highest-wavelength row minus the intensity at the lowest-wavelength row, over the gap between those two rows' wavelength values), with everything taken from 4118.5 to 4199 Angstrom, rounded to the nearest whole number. 1485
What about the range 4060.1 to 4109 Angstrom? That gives 236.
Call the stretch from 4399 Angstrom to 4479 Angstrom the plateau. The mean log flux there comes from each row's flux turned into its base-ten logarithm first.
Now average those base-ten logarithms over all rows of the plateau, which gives 1.18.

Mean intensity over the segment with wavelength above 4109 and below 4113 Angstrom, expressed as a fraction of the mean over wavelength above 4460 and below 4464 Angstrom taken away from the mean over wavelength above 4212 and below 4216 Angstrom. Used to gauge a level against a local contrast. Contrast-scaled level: -4.0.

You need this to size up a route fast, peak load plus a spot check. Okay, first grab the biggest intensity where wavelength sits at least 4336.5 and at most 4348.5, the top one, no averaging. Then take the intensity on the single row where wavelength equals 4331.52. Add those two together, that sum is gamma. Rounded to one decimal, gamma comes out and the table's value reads 28.0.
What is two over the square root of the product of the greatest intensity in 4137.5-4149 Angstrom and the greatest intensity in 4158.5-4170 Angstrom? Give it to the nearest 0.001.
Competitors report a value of 0.168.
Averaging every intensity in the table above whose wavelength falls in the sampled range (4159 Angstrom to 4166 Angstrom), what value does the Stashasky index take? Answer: 11.6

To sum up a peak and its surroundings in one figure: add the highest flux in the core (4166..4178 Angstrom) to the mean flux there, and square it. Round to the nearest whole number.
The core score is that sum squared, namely 523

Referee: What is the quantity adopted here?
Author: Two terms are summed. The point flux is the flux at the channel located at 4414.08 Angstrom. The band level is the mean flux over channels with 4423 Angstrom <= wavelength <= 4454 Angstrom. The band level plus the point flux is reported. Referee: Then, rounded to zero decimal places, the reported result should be 30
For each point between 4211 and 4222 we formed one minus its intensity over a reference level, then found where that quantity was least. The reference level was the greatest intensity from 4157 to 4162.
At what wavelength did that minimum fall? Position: 4219.30 Angstrom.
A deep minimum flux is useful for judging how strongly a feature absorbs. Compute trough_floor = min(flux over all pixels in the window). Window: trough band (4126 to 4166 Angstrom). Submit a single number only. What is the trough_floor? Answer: 10.57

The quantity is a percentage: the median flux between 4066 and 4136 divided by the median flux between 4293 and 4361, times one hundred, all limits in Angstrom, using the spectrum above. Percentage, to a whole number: 88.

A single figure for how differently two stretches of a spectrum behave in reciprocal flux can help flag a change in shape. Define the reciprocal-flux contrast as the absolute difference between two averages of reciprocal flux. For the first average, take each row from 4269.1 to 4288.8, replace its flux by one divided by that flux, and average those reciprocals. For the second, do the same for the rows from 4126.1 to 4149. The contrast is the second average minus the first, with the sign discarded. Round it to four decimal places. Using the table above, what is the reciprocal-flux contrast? 0.0026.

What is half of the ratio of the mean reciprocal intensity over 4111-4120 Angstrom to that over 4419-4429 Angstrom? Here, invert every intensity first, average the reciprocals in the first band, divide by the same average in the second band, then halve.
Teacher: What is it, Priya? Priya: 0.64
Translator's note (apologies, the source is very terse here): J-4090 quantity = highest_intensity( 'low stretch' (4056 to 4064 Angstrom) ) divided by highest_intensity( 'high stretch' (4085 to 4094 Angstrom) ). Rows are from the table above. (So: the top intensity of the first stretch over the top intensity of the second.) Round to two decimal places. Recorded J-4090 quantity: 0.88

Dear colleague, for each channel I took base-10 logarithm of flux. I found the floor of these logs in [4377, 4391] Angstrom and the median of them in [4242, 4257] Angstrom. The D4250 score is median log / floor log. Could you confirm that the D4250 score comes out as 1.00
